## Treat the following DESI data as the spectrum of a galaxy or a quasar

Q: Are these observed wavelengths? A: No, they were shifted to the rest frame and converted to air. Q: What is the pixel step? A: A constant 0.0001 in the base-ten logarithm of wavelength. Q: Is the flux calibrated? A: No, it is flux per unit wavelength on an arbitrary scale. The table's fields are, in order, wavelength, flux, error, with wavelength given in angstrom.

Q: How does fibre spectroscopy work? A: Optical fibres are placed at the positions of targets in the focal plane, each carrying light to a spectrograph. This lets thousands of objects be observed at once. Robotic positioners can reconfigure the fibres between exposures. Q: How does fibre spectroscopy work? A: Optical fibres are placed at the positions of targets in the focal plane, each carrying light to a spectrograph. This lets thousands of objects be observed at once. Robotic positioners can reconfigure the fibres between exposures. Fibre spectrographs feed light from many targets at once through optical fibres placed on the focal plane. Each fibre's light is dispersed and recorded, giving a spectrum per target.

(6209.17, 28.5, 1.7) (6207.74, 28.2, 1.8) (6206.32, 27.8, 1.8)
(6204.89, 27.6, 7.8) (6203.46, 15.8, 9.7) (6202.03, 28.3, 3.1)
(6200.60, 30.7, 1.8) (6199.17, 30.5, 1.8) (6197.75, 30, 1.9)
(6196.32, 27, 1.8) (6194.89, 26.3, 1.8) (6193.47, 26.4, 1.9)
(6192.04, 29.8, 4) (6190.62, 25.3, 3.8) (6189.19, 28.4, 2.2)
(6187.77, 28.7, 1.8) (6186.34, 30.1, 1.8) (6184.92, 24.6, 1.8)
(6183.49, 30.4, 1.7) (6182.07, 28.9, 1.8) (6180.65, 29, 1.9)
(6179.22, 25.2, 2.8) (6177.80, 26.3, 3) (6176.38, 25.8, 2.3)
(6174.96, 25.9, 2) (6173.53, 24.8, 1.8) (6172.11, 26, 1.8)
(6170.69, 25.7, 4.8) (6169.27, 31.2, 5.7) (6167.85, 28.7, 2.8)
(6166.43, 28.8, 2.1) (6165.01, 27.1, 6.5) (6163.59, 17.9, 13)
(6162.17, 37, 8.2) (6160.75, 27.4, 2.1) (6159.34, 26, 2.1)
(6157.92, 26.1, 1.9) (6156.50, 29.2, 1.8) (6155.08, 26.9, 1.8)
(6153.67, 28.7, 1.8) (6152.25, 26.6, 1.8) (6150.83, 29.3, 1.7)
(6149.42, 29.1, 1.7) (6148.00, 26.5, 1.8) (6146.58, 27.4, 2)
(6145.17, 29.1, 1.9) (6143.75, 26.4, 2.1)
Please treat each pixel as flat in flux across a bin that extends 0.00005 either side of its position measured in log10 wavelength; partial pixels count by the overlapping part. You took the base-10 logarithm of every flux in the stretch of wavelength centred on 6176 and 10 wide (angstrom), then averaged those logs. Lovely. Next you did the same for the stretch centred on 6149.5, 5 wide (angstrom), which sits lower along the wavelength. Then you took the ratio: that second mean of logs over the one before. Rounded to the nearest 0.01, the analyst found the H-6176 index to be 1.02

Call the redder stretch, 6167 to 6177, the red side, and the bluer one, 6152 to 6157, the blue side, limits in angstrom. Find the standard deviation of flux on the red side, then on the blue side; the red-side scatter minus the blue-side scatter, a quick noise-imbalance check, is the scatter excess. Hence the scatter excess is 1.0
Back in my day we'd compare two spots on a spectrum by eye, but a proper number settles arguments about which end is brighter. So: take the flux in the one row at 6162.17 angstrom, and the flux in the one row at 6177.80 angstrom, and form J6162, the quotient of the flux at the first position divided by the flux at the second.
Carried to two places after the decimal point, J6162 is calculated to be 1.41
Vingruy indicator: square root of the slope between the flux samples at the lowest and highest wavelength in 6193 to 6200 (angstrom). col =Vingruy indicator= 0.8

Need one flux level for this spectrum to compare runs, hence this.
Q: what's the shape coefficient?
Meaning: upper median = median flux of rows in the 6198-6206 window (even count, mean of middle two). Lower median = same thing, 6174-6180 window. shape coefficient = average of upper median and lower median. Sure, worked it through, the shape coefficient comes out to 27.1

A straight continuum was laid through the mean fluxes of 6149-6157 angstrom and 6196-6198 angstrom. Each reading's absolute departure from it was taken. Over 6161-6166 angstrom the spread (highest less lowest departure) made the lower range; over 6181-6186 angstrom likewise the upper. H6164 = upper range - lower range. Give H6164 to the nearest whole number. -6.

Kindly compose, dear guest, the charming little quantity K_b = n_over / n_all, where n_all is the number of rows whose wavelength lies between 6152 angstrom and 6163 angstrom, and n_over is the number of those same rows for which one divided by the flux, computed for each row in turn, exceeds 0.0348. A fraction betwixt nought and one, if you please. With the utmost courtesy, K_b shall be 0.75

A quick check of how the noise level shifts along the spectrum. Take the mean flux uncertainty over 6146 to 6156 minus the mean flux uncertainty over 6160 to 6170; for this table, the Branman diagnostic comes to -4.0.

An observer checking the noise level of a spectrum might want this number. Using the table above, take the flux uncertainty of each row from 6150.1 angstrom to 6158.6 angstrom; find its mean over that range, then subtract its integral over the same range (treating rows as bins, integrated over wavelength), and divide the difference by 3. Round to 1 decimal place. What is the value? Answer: -4.5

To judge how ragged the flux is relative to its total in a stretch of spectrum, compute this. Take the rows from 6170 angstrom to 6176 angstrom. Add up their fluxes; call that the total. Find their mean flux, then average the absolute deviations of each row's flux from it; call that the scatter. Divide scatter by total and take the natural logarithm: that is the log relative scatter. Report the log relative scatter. -5.55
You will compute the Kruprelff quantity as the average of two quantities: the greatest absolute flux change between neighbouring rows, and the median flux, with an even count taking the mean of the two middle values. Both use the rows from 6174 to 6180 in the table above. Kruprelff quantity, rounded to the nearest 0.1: 13.5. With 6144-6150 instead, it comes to 15.4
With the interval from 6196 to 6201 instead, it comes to 16.6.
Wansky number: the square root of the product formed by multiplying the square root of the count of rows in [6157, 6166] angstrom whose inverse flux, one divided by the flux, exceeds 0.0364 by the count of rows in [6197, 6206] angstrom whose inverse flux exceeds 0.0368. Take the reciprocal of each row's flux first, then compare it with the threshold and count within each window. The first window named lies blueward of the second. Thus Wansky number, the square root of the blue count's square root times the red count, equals 1.5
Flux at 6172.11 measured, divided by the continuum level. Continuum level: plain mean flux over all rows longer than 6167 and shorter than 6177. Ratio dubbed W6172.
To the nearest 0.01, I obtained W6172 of 0.97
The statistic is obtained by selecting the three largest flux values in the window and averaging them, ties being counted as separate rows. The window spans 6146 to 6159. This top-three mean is 29.2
